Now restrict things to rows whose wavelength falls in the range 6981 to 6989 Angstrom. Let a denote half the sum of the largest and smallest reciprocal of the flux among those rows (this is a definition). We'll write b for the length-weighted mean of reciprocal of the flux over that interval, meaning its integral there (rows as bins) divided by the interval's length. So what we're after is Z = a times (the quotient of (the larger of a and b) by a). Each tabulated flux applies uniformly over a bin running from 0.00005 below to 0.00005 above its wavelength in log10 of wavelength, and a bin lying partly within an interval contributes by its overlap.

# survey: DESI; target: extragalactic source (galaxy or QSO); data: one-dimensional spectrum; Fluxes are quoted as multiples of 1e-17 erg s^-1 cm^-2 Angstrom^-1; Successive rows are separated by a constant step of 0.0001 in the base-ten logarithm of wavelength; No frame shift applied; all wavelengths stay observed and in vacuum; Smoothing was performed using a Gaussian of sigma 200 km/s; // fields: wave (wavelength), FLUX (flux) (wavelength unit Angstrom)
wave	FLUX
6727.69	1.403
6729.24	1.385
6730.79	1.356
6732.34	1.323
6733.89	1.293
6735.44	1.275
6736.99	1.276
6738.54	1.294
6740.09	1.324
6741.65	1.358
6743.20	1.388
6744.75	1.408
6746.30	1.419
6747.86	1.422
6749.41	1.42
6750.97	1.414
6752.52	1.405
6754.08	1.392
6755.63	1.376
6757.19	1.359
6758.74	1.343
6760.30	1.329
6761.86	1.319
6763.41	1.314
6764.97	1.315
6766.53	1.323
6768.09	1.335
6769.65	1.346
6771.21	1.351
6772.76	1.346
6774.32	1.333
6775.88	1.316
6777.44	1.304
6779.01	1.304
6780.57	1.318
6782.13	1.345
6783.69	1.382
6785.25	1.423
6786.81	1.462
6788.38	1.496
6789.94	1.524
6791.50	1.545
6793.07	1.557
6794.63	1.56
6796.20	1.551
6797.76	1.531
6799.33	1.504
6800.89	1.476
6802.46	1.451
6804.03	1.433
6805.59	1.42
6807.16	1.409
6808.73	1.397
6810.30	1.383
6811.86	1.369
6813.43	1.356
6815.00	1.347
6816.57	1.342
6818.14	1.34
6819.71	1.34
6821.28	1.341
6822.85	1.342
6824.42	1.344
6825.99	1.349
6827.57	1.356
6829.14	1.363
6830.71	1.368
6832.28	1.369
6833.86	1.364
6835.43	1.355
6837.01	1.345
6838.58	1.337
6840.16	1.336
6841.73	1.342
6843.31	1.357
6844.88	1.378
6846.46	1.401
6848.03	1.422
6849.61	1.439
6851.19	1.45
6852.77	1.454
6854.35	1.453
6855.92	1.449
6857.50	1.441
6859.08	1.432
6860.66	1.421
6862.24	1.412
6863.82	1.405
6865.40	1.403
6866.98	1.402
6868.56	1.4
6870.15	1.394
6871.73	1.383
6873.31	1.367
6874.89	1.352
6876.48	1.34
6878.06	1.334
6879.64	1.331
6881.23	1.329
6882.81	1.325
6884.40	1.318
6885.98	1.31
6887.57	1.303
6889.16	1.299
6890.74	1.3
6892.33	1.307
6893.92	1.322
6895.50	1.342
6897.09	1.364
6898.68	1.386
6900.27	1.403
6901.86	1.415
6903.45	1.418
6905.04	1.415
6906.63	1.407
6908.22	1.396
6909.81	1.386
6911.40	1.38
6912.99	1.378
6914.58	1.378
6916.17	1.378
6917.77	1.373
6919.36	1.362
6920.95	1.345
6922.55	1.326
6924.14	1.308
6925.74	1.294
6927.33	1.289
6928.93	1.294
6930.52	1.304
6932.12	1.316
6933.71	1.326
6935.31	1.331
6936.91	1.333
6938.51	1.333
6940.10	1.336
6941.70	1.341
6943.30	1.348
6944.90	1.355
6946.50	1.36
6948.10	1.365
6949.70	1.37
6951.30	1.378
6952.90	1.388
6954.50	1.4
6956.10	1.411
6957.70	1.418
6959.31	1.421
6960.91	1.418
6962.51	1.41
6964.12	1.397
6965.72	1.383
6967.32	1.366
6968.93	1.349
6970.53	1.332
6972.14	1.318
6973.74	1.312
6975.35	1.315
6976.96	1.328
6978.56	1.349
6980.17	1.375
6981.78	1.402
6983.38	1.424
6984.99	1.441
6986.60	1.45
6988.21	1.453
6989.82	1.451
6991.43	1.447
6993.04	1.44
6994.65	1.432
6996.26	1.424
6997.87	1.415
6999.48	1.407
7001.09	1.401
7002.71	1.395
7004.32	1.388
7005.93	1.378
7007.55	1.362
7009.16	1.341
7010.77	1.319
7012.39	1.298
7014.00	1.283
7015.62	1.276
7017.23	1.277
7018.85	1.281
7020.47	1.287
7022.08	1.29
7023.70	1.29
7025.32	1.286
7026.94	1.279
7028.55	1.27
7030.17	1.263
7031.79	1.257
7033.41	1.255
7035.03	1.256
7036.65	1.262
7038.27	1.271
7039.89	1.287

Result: 0.70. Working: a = 0.701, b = 0.70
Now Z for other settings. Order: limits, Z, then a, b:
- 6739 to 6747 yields 0.73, 0.730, 0.73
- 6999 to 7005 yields 0.72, 0.716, 0.72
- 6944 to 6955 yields 0.73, 0.726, 0.73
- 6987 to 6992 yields 0.69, 0.690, 0.69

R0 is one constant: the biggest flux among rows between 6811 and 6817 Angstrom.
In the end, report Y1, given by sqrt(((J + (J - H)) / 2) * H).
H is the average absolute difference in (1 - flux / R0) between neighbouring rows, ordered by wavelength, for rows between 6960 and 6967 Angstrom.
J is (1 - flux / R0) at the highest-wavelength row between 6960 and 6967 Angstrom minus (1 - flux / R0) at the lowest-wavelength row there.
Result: 0.013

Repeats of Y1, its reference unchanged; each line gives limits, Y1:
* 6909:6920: 0.007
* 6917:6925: 0.022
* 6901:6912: 0.011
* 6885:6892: 0.004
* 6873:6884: 0.012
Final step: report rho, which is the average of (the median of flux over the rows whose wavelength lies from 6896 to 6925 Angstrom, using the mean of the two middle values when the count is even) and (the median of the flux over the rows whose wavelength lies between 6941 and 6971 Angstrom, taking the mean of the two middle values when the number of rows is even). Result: 1.38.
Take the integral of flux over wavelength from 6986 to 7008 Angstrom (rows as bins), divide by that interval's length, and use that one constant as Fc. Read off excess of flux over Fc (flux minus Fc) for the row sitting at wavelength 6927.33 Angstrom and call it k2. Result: -0.13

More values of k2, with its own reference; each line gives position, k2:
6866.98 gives -0.02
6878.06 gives -0.08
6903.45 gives 0.00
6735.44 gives -0.14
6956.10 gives -0.01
